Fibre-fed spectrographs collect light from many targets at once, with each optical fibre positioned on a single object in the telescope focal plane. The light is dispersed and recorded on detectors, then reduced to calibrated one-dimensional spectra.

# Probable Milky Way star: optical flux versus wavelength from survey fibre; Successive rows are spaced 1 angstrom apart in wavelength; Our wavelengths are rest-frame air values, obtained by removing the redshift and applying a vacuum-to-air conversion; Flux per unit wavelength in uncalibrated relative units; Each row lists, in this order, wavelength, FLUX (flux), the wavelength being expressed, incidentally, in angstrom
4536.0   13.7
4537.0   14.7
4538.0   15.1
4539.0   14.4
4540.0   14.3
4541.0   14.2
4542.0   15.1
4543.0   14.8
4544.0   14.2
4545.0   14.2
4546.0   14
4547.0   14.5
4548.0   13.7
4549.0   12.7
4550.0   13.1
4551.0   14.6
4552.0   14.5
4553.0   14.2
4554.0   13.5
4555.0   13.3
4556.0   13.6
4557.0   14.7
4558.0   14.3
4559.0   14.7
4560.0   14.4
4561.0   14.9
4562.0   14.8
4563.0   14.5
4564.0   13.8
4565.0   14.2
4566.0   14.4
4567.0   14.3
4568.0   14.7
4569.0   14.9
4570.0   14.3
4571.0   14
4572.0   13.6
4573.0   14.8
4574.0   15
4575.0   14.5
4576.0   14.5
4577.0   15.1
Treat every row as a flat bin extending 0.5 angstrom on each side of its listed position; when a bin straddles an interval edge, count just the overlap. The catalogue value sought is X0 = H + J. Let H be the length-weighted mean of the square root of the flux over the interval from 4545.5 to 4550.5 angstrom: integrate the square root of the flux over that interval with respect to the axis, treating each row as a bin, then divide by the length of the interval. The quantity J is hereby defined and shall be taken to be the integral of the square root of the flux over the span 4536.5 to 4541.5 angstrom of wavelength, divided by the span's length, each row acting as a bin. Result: 7.50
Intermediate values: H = 3.69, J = 3.81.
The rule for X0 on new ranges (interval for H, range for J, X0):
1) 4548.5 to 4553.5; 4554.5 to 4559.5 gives 7.47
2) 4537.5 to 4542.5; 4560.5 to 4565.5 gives 7.62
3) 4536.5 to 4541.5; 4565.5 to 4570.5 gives 7.62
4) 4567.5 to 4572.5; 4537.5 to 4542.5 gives 7.60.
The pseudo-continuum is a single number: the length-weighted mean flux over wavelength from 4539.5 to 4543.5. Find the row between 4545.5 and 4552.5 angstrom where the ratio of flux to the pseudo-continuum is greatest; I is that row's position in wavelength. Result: 4551.0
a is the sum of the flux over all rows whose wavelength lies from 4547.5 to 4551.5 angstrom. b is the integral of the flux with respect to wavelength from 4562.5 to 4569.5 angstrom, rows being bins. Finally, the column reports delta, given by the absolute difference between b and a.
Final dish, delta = 47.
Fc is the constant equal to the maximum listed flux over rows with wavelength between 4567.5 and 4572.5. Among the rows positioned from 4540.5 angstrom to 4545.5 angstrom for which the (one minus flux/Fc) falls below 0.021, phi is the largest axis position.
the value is 4543.0 angstrom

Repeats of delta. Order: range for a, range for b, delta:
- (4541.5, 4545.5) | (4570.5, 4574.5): 1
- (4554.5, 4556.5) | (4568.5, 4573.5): 45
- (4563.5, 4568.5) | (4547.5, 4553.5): 11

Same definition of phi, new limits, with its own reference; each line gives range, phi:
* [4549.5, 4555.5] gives 4551.0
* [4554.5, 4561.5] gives 4561.0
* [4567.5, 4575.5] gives 4574.0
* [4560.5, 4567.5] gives 4562.0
